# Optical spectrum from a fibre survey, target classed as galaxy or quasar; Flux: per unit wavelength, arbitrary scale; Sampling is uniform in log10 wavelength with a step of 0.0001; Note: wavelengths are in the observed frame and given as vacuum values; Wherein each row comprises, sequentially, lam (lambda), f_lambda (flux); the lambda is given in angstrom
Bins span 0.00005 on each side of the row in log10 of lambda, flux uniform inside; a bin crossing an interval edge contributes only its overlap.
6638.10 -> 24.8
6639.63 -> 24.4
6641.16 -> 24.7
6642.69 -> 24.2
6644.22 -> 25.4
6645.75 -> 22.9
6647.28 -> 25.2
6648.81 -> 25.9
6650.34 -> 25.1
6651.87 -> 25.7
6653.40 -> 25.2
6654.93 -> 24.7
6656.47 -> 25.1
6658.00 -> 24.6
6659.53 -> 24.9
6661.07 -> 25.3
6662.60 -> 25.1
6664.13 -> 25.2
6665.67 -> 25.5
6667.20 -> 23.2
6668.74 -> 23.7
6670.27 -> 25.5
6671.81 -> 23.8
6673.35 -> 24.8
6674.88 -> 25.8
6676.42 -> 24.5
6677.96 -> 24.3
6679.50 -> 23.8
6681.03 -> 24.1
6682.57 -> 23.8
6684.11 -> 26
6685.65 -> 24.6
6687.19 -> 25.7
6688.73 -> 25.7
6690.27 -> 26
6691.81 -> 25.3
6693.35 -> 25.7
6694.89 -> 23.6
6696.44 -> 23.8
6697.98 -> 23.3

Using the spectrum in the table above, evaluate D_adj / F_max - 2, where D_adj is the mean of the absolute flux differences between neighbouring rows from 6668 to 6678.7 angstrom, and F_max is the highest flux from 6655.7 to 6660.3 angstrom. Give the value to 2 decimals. -1.95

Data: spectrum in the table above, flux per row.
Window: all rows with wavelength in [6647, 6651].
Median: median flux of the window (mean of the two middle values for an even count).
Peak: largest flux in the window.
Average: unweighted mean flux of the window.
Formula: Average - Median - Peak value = -25.7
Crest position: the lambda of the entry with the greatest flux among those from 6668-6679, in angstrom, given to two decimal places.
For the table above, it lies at 6674.88 angstrom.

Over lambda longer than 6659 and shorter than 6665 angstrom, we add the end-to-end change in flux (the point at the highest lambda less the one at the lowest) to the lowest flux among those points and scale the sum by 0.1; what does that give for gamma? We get 2.5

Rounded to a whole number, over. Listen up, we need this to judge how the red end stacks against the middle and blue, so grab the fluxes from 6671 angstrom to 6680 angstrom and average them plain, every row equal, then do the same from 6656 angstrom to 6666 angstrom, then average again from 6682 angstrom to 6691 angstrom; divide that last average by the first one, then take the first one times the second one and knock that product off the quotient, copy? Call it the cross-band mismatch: -614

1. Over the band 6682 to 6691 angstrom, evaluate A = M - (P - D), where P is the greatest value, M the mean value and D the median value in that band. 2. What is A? 25.0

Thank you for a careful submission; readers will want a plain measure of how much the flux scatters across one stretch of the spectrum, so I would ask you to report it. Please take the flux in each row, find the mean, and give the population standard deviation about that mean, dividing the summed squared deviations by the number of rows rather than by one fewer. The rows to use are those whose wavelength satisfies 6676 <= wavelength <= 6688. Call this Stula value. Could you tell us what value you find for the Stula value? 0.77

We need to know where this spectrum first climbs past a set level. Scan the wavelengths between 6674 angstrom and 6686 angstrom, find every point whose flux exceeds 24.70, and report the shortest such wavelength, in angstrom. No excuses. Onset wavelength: 6674.88 angstrom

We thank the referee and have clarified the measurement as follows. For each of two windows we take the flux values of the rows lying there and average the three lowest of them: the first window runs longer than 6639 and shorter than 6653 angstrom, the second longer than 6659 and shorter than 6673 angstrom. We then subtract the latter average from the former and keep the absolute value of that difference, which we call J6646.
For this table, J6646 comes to 0.27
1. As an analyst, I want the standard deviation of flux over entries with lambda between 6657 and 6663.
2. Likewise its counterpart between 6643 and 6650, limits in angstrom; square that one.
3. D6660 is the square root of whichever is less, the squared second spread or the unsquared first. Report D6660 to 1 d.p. 0.5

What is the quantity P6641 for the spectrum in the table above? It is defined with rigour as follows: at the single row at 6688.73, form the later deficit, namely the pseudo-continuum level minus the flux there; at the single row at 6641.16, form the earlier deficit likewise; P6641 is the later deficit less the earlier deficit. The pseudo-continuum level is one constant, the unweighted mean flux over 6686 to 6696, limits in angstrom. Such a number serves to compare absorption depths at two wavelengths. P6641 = -1.0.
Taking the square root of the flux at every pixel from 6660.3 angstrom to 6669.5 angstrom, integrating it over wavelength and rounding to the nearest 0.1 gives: 45.7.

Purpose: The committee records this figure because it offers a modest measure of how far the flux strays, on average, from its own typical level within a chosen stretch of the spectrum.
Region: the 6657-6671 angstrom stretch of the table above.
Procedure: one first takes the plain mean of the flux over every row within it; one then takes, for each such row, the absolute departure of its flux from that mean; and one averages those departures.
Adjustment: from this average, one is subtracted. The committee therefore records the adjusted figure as -0.37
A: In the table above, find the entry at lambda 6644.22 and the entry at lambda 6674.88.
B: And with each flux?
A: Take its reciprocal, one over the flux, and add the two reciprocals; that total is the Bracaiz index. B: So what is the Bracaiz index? 0.0781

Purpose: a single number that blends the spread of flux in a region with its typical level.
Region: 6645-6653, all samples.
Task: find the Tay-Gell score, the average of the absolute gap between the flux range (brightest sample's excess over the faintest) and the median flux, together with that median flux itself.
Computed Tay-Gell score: 23.7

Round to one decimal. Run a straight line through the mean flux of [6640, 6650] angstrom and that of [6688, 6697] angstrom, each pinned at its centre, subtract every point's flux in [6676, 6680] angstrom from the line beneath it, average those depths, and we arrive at 0.7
